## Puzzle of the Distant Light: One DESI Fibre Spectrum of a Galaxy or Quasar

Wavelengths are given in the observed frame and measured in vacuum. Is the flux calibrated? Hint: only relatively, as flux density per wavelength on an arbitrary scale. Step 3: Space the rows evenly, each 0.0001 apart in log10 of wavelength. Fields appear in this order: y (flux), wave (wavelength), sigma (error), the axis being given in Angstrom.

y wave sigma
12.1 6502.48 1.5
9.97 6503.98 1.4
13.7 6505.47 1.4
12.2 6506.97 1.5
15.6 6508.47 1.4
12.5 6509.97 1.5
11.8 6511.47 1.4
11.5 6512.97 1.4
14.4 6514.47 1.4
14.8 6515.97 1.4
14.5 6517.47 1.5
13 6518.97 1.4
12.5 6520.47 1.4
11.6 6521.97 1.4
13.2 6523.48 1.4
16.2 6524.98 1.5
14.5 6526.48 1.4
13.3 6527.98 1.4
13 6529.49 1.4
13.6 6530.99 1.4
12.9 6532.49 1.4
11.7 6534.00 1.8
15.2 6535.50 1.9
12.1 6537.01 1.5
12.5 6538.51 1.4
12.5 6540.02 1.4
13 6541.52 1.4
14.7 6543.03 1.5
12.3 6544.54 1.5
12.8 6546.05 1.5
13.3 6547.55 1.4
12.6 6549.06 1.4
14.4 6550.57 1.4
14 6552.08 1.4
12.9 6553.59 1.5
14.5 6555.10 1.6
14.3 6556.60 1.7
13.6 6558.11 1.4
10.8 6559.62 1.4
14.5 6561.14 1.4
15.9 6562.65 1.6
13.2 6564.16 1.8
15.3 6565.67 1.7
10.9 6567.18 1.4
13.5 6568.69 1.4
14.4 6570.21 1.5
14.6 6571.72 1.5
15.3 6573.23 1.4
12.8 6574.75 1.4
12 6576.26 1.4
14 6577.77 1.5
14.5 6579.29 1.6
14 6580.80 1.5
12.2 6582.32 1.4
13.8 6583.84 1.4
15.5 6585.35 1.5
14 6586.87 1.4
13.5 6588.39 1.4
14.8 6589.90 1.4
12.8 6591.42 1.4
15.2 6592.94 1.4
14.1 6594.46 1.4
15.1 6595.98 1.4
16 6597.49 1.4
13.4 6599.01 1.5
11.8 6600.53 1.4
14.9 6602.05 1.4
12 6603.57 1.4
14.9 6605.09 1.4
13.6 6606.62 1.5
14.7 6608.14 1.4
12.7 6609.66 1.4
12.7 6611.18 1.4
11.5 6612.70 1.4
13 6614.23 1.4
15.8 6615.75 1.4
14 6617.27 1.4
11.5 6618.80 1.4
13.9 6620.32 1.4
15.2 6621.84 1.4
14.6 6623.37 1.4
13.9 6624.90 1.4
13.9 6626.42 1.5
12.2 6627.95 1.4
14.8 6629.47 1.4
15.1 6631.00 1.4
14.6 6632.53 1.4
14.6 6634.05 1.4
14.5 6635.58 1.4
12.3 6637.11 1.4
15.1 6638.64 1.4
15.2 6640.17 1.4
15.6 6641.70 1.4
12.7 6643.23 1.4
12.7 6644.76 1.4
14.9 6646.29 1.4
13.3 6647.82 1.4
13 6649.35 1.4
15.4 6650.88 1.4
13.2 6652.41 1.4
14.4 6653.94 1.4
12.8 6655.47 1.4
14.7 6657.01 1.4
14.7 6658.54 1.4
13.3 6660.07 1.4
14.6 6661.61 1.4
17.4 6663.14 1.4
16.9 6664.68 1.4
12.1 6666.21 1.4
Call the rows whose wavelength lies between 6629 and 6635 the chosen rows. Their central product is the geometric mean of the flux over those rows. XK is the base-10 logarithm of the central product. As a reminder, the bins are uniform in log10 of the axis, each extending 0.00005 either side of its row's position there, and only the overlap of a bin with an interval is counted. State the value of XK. 1.17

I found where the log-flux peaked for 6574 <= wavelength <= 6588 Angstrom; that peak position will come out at 6585.35 Angstrom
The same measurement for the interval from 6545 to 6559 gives 6555.10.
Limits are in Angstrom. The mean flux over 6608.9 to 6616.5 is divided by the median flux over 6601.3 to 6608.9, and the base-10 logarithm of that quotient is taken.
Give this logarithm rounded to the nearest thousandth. -0.049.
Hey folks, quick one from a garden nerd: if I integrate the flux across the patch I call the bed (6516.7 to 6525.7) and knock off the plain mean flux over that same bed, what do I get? 108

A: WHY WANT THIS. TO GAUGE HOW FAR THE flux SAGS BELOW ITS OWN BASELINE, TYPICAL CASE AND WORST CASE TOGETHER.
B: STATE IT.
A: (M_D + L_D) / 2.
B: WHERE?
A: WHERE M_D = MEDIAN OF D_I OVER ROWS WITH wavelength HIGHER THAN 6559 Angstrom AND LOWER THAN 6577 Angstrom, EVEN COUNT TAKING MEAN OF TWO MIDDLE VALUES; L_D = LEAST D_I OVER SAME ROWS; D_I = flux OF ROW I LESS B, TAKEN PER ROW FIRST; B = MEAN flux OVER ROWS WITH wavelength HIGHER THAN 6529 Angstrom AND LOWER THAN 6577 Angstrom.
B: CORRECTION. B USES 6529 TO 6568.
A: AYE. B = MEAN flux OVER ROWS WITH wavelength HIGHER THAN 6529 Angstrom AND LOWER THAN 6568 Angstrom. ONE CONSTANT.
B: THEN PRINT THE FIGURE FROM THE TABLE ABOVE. -1.0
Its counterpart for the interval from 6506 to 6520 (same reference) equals -1.1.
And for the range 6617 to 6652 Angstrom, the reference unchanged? -0.3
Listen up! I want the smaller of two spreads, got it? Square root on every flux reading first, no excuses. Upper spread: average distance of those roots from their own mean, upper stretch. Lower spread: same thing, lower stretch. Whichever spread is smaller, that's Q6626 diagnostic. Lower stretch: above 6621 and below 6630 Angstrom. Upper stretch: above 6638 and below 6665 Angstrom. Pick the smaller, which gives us 0.103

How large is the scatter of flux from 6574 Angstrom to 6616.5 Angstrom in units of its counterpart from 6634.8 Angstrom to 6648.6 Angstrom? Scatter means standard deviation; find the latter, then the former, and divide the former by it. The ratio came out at 1.0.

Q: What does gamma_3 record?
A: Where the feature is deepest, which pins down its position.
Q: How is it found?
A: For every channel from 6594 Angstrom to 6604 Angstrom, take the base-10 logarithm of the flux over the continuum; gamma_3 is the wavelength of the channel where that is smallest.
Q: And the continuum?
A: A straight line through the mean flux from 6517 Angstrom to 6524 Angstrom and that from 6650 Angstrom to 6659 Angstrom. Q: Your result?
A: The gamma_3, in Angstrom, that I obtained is 6600.53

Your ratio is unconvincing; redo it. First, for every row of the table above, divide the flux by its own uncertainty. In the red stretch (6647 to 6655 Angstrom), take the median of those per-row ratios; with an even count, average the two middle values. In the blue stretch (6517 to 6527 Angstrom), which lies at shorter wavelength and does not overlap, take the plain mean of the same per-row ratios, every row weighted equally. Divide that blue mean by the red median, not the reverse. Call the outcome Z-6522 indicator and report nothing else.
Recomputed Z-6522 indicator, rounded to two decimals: 1.00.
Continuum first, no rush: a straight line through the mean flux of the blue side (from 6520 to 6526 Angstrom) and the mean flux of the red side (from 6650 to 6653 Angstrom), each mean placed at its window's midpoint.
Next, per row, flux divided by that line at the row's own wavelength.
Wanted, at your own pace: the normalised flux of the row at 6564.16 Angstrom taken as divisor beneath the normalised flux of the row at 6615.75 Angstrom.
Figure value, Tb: 1.17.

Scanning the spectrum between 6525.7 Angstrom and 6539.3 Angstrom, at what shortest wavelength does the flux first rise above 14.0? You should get 6526.48 Angstrom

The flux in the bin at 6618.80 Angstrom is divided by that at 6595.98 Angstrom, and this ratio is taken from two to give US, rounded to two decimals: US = 1.24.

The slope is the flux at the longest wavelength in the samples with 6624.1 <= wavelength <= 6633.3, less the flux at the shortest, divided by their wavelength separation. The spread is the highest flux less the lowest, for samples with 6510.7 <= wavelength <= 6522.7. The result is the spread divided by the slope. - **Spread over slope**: 36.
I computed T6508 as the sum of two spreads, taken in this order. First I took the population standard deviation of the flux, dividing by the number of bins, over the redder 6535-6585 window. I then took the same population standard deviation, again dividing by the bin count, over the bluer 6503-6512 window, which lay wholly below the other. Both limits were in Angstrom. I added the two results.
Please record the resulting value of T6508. 3.0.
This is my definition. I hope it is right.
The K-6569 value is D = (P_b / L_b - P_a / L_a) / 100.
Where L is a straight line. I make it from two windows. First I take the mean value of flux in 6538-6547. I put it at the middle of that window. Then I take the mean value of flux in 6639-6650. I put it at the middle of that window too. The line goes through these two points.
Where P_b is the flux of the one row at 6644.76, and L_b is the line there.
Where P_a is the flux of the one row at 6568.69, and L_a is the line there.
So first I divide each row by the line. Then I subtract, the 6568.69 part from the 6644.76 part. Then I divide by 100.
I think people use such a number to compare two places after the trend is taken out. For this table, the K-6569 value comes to -0.0011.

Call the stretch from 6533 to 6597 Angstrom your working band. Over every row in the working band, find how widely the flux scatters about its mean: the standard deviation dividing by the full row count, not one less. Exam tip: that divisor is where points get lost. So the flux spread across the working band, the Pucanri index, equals 1.24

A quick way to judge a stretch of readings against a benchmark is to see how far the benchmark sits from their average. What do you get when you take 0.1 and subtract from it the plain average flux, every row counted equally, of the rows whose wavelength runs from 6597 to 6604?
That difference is -13.5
